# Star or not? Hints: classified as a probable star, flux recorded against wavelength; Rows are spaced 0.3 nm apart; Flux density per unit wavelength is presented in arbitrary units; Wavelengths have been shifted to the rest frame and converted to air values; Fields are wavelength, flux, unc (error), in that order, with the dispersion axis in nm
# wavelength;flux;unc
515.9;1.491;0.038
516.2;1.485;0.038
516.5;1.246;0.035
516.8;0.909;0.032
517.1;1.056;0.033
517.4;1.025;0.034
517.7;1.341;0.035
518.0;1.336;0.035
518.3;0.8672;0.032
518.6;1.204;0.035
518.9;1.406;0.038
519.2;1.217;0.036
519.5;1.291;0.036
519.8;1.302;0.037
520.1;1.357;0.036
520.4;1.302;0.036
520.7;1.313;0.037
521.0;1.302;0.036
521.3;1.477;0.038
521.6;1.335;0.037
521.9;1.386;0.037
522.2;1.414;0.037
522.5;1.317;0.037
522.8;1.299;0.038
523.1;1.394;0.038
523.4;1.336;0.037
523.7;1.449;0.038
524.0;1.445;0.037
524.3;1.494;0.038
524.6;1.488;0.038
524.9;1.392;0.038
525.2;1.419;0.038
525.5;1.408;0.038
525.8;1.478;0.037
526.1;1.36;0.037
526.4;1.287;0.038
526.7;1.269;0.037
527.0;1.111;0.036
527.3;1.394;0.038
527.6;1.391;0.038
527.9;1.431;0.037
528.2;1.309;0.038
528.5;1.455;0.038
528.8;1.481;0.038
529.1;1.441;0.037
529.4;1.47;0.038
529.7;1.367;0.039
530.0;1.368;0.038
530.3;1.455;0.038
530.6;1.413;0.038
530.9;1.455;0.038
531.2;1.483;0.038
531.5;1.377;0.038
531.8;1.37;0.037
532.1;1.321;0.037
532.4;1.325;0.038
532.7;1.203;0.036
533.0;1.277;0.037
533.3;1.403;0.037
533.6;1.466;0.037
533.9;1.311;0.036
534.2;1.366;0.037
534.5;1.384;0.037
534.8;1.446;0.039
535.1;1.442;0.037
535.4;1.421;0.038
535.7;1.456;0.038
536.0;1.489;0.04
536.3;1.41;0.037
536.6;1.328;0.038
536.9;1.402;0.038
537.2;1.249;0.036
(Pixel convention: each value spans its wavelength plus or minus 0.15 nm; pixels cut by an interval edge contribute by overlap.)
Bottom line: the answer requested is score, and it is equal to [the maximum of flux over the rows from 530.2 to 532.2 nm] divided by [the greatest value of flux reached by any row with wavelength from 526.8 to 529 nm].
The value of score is 1.00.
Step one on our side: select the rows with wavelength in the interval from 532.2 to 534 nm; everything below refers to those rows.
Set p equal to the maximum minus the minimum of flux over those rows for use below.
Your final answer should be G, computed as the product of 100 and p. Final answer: 26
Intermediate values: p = 0.26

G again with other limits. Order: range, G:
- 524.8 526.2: 12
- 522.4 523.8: 15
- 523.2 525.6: 16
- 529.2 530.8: 10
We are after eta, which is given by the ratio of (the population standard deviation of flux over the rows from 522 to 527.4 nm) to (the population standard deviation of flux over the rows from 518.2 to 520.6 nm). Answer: 0.59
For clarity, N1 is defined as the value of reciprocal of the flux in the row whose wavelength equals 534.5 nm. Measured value 0.723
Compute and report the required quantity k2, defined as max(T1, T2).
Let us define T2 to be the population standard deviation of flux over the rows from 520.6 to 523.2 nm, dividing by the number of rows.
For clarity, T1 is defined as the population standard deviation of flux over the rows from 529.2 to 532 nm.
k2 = 0.058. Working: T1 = 0.046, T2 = 0.058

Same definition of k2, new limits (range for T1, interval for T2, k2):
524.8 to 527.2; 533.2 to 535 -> 0.108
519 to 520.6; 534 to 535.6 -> 0.045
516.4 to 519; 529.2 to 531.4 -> 0.186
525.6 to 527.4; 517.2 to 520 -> 0.162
